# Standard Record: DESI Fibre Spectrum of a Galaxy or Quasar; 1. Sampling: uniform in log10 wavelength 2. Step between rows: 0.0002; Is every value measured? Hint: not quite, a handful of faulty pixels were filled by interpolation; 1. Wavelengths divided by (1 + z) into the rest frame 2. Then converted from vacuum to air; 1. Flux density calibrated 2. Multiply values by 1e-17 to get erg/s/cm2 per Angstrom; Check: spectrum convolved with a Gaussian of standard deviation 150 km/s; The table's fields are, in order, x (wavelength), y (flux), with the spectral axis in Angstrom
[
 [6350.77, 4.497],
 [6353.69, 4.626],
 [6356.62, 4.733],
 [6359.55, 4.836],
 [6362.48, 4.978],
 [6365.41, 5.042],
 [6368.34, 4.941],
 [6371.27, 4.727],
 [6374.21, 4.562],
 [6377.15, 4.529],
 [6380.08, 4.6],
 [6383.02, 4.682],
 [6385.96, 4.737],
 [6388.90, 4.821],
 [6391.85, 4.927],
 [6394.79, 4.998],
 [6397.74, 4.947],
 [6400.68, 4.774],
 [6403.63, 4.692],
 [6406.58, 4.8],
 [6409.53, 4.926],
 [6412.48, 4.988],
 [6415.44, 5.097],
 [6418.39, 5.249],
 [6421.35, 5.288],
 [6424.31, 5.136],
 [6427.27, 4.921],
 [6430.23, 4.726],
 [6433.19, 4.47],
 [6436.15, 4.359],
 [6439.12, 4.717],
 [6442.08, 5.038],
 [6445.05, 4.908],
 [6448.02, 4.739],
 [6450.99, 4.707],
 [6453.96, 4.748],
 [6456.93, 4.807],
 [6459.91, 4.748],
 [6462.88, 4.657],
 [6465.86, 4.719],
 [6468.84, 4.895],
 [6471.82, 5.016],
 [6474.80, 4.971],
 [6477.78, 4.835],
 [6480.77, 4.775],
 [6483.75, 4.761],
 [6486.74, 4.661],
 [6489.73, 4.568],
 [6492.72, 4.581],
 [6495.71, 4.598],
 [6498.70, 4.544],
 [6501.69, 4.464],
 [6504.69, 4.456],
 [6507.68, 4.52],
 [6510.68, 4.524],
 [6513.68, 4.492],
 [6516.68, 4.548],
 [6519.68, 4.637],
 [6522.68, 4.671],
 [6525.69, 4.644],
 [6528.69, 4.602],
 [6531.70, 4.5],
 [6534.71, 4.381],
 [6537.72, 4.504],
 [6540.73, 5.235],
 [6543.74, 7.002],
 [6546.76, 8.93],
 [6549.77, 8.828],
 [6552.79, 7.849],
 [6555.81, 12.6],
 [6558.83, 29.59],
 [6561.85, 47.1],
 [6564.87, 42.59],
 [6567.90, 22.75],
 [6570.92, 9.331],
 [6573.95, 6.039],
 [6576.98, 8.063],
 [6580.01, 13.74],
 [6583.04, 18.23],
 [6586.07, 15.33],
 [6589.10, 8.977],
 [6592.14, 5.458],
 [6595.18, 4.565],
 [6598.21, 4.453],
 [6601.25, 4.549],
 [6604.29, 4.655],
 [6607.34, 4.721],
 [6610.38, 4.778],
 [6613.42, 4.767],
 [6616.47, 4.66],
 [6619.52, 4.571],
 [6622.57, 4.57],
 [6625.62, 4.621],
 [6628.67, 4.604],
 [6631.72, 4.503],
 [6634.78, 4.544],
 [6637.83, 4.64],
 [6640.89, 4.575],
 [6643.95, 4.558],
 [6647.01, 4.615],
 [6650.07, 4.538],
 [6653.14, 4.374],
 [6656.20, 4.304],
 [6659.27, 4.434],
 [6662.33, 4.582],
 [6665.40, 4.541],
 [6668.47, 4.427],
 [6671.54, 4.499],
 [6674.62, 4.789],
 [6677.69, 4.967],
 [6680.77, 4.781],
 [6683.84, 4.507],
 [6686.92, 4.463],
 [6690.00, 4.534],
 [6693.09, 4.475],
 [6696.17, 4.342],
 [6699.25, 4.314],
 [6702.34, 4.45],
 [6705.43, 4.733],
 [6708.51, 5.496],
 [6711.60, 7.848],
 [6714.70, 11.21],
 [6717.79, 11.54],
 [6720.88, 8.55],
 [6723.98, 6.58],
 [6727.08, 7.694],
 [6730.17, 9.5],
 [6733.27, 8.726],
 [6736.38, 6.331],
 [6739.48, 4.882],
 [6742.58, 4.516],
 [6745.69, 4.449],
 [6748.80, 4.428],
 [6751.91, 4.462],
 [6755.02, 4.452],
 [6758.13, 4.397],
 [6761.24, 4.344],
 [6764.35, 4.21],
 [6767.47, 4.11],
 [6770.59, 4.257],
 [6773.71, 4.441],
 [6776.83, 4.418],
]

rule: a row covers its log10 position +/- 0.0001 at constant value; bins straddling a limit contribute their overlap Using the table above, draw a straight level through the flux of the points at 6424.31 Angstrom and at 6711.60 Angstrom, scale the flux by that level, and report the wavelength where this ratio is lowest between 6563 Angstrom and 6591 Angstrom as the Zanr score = 6573.95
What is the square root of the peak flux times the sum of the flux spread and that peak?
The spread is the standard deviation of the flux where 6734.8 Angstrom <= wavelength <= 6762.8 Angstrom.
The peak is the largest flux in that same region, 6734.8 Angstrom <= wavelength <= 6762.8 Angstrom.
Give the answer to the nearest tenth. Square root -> 6.6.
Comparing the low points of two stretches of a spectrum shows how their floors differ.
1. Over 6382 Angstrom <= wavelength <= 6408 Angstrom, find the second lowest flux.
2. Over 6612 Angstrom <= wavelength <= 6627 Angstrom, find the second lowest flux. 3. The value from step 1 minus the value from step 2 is 0.12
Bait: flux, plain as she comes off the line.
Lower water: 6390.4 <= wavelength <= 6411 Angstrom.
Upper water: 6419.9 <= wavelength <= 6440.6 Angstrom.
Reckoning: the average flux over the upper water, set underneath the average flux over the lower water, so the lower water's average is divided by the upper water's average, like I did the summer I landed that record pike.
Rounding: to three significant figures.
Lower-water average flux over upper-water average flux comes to 1.01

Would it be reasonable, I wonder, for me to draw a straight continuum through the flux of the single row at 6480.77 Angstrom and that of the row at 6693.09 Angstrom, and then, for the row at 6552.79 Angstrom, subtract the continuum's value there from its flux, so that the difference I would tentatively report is 3.2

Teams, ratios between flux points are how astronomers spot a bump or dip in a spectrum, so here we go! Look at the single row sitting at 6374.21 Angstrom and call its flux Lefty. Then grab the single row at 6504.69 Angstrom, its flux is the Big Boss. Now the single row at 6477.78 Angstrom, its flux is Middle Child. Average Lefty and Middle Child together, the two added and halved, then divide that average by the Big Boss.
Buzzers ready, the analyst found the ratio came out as 1.05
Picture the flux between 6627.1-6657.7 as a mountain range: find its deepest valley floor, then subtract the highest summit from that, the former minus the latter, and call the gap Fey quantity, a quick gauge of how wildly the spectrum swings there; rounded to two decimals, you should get -0.34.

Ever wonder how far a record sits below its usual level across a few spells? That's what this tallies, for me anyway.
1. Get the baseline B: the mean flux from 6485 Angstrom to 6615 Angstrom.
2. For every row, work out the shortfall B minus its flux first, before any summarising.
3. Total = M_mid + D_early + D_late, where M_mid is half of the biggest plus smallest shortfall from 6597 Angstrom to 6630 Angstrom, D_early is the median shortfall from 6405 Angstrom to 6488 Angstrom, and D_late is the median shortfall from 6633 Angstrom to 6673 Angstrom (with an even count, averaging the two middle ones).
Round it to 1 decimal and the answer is 13.4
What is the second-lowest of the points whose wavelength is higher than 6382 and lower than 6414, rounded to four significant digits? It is 4.692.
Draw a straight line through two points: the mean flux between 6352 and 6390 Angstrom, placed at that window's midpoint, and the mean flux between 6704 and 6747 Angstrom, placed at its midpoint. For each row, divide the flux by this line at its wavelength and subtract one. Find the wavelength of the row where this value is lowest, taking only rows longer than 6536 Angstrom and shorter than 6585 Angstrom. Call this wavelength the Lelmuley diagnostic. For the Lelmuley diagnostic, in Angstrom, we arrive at 6537.72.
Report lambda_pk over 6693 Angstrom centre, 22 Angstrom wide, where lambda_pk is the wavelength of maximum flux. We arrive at 6690.00 Angstrom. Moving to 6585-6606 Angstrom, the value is 6586.07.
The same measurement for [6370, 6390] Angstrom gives 6388.90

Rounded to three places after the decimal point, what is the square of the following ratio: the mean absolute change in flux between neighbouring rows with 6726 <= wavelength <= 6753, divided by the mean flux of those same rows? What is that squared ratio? 0.020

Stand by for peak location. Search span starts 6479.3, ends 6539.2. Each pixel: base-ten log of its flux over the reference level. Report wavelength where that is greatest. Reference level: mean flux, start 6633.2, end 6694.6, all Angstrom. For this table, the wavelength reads 6480.77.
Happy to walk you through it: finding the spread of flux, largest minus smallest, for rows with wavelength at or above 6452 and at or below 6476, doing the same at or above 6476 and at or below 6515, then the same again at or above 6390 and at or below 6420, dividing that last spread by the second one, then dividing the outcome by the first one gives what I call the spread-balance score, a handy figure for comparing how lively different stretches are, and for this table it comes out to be 4.09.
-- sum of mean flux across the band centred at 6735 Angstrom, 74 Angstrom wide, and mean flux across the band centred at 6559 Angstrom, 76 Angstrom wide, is 18.4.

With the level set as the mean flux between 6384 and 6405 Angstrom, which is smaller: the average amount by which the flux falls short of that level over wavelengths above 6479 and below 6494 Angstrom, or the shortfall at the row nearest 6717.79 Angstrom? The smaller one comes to -6.7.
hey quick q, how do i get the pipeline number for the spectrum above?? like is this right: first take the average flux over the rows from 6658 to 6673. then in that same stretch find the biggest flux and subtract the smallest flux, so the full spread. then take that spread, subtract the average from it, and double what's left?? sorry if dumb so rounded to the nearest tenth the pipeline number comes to -8.7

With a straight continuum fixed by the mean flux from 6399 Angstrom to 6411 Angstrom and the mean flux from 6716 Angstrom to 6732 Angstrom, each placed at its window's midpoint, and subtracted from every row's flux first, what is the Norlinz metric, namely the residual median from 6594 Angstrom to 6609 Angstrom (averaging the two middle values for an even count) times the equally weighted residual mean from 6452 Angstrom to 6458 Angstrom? 2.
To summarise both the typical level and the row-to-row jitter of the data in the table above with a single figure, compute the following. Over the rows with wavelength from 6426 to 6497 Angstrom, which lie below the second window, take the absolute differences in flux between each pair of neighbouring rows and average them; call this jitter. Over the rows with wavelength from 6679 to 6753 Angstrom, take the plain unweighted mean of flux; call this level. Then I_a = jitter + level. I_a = 6.2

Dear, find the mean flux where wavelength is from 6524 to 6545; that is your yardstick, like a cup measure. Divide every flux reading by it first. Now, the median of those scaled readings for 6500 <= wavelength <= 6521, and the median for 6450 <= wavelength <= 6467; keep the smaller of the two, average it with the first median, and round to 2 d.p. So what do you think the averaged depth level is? 0.91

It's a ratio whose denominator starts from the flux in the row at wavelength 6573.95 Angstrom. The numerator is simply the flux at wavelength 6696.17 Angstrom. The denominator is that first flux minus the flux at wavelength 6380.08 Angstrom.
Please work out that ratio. 3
